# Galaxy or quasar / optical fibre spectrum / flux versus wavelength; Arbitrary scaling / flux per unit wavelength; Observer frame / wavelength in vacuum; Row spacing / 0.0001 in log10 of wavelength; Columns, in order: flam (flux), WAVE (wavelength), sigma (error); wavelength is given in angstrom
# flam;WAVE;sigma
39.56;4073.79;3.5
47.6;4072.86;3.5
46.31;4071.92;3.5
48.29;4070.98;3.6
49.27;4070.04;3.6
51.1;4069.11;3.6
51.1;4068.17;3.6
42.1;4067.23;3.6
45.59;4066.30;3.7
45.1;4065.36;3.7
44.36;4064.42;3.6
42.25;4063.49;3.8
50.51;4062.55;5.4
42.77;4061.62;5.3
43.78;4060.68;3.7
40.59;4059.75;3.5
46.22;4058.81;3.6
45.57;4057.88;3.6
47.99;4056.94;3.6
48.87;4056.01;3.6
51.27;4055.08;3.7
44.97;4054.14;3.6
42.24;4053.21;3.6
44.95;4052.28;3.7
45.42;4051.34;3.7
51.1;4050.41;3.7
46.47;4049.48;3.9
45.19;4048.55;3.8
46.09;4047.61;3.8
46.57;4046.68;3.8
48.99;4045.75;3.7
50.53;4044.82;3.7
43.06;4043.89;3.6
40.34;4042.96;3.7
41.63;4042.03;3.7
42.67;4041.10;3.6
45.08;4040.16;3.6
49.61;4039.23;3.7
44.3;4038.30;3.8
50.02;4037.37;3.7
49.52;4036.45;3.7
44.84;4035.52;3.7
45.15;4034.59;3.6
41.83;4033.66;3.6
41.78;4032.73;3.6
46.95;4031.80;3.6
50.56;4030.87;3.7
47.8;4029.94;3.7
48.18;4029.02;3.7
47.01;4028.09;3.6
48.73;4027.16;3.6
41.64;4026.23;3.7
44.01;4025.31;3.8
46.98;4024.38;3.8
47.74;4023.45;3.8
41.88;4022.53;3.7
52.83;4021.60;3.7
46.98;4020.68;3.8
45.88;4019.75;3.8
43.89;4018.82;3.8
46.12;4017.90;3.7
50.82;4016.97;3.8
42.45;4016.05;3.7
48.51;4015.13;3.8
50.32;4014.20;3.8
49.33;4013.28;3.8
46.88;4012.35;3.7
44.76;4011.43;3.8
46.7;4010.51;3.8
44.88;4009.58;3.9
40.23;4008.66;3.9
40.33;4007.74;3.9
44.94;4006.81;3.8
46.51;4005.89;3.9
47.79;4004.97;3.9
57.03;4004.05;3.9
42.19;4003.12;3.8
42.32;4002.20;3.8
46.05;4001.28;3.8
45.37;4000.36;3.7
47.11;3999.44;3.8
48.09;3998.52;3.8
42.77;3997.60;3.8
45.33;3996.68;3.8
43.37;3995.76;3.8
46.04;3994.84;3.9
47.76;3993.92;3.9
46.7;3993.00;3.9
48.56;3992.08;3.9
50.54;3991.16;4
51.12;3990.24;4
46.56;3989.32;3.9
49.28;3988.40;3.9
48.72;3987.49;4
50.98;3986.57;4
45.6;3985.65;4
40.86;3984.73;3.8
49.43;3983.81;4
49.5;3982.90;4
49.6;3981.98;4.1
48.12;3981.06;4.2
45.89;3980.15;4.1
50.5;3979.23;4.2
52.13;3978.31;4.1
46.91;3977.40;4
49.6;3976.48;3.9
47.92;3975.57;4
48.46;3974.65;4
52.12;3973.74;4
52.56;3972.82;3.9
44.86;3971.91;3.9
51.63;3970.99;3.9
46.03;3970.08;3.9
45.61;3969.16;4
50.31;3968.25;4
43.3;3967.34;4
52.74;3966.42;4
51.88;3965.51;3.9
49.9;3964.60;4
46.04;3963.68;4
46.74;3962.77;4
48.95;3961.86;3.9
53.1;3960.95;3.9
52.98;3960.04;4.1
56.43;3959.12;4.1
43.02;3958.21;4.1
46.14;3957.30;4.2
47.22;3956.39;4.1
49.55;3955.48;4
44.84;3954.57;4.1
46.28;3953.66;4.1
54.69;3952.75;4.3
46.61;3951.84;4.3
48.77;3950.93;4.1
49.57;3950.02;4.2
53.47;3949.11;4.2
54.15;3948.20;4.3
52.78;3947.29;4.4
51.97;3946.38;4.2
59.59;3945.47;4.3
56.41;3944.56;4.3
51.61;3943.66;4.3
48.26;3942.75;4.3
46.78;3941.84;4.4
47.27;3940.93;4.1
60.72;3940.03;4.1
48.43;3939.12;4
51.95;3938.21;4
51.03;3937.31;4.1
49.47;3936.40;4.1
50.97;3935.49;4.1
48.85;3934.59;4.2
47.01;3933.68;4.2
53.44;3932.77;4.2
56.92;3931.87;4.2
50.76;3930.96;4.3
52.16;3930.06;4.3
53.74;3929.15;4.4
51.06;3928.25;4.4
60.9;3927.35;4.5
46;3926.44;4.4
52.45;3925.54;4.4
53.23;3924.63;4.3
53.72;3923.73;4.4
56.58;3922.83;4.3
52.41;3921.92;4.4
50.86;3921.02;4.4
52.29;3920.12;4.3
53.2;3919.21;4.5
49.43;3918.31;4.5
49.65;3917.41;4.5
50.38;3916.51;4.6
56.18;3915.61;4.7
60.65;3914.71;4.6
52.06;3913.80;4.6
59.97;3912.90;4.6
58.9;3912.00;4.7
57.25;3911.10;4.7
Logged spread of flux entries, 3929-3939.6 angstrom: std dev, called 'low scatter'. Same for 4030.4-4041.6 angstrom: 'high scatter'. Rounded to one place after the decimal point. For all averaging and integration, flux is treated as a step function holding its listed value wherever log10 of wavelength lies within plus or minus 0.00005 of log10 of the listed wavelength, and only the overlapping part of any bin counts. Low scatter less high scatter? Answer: -0.5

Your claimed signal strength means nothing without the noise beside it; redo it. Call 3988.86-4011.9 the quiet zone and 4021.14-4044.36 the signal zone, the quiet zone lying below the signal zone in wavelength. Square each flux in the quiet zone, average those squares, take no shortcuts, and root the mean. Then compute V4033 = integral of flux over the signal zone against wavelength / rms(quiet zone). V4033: 23.0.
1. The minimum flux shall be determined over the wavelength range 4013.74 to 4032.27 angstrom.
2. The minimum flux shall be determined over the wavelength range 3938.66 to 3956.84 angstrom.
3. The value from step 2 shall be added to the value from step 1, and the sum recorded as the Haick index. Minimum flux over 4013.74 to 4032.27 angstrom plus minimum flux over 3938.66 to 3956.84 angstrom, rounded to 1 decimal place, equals 86.5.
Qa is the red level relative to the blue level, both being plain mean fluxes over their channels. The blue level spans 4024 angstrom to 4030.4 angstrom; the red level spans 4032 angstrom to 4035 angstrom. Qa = 0.93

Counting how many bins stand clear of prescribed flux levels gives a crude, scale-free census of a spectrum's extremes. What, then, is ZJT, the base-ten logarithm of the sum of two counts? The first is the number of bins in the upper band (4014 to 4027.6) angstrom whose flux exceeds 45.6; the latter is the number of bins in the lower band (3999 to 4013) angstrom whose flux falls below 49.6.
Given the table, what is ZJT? 1.38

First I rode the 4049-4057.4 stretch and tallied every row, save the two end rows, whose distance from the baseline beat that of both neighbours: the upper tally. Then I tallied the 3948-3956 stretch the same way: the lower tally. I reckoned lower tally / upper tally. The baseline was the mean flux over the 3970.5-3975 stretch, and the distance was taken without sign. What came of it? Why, 2.0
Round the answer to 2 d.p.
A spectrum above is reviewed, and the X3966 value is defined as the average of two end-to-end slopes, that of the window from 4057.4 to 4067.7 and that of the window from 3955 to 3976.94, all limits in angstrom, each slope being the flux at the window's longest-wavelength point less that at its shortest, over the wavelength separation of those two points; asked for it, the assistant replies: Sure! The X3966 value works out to -0.18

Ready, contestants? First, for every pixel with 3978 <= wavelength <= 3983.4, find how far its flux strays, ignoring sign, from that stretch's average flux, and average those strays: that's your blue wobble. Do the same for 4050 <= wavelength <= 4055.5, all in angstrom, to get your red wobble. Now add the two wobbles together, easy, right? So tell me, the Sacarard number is 4.5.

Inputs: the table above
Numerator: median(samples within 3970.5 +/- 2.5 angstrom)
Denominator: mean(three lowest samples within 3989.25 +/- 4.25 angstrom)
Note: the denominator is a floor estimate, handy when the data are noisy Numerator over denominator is 1.04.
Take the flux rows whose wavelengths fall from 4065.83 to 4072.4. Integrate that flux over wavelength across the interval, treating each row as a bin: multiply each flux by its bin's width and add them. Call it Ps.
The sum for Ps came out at 313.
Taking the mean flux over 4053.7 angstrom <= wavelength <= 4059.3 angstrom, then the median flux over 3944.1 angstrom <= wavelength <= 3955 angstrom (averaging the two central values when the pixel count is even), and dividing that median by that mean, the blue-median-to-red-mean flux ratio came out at 1.10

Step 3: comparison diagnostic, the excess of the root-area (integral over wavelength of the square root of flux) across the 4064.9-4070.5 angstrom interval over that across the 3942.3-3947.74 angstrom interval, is -1.2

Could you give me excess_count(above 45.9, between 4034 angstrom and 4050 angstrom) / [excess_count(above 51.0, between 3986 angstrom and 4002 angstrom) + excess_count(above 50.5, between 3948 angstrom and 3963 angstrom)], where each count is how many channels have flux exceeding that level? 1.14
